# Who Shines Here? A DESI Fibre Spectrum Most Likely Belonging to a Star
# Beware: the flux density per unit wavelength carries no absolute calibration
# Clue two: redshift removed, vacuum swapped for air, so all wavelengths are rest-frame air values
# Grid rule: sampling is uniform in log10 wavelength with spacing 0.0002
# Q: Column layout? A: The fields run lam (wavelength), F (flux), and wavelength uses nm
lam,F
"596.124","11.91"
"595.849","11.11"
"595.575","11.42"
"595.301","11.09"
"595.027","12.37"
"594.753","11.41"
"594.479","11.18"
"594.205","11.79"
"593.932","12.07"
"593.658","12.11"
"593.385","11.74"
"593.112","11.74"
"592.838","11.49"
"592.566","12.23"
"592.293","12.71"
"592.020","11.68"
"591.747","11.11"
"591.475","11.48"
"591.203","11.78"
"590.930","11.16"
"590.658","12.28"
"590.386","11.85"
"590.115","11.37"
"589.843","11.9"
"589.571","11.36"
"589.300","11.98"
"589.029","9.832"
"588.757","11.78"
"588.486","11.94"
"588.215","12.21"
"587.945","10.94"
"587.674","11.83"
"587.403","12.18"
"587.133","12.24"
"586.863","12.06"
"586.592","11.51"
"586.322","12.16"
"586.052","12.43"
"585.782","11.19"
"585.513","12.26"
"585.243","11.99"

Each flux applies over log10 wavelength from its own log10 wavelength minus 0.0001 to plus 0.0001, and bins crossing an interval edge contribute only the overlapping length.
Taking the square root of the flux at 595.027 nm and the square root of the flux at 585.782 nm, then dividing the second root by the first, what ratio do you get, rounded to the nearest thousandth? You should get 0.951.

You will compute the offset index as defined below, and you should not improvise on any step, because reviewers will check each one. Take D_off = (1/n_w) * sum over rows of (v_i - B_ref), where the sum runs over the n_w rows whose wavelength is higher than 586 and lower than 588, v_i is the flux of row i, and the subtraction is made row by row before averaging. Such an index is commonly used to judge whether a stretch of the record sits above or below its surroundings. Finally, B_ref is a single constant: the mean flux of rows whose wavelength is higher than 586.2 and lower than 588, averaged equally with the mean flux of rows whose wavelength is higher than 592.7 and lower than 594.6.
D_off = 0.13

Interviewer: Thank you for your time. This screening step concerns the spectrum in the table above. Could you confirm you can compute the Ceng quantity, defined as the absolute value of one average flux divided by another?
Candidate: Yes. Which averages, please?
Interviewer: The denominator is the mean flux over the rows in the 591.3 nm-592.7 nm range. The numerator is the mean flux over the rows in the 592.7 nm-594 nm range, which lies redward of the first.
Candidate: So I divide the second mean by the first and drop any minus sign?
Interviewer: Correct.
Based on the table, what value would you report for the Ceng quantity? 1.00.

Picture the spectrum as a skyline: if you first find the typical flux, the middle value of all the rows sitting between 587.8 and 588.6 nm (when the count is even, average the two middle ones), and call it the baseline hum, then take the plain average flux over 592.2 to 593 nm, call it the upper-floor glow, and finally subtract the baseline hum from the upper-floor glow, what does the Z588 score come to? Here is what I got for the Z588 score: 0.2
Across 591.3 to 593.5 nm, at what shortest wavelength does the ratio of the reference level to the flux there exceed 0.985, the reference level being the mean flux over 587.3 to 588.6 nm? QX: 591.475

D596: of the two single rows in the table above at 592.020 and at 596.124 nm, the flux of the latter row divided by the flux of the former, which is 1.02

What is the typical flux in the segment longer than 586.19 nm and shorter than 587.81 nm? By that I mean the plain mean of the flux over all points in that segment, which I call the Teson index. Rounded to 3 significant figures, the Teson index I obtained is 12.0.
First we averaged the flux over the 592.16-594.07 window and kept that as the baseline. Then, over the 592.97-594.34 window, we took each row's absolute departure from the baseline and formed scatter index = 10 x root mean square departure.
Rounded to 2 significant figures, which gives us 2.1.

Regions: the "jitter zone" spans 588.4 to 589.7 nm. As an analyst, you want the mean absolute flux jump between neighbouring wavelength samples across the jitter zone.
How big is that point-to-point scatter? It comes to 1.2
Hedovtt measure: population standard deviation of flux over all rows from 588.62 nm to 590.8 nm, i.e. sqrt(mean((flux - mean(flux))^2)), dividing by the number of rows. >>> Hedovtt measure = 0.71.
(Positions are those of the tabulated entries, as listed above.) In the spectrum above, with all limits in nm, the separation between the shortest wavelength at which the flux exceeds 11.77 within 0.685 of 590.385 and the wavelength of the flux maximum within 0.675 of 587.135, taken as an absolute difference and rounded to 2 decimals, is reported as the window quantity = 2.71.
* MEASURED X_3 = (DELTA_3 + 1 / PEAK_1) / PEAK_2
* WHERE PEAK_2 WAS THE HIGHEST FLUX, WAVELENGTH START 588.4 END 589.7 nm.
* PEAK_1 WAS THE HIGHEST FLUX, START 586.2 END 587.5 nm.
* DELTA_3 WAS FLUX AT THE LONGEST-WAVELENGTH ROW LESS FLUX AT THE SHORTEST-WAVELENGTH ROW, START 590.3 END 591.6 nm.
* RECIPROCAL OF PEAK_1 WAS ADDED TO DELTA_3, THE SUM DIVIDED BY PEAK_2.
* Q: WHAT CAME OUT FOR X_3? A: -0.024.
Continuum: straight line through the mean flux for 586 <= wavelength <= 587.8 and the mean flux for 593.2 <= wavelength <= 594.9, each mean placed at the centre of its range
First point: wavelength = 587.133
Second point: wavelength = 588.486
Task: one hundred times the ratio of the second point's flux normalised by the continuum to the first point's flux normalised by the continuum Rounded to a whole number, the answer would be 98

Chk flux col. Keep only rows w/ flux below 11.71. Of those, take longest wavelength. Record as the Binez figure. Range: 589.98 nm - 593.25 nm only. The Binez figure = 592.838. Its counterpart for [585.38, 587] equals 586.592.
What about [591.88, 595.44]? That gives 595.301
